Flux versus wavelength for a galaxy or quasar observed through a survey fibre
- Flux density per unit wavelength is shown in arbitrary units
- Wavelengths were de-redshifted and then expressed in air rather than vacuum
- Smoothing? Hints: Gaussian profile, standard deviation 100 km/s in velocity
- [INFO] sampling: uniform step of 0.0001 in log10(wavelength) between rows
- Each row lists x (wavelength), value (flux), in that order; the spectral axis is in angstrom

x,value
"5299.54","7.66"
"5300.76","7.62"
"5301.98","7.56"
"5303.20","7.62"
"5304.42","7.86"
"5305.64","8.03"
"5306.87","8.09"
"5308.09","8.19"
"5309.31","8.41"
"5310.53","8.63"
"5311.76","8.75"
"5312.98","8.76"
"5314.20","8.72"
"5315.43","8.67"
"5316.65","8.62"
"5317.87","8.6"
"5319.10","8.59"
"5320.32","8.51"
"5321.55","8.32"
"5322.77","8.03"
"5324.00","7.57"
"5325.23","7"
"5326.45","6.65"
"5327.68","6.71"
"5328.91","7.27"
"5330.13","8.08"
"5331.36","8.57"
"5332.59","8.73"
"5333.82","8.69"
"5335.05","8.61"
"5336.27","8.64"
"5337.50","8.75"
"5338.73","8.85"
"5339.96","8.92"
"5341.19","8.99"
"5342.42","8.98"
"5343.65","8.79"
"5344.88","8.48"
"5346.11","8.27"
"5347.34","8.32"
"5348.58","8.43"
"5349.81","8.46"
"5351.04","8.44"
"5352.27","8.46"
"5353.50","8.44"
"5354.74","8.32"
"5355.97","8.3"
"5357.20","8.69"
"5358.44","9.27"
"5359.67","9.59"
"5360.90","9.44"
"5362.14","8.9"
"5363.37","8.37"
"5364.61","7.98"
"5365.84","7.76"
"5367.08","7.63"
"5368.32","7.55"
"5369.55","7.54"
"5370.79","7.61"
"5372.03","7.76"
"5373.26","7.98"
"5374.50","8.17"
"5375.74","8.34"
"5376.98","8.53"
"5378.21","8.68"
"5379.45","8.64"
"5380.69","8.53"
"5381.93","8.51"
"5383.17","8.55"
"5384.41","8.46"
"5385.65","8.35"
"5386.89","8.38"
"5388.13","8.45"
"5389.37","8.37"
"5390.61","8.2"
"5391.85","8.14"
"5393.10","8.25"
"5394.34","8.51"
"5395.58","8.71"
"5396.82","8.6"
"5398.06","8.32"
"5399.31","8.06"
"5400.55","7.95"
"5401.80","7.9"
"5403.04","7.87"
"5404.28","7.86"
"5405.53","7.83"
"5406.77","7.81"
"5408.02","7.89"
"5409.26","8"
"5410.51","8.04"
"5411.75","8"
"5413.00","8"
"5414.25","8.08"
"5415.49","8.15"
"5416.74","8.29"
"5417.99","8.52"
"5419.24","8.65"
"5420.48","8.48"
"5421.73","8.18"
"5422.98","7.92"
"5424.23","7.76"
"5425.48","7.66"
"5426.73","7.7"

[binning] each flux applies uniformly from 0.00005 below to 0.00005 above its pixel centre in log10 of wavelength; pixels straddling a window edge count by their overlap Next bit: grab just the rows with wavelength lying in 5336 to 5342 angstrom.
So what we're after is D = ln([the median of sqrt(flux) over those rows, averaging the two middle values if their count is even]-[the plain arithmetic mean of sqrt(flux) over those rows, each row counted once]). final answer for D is -5.7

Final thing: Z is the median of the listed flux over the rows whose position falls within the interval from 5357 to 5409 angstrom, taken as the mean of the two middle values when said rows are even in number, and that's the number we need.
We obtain 8.3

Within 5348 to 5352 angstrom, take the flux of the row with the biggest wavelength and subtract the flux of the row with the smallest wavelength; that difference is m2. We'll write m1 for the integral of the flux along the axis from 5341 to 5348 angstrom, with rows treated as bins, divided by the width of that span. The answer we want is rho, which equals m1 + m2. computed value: 8.6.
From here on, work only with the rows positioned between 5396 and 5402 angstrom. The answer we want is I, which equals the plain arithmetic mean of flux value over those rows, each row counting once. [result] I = 8.17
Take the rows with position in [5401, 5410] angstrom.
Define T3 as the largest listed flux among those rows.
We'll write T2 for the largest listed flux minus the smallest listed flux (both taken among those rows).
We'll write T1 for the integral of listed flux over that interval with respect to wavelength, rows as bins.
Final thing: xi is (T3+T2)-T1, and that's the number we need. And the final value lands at -63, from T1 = 70.9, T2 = 0.19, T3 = 8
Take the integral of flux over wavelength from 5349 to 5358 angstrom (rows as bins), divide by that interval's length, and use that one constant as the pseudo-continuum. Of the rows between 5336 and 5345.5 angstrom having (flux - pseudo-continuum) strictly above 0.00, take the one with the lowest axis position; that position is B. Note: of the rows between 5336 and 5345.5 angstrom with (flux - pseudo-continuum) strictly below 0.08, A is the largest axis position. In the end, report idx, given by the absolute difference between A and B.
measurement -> 8.6 angstrom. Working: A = 5344.88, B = 5336.27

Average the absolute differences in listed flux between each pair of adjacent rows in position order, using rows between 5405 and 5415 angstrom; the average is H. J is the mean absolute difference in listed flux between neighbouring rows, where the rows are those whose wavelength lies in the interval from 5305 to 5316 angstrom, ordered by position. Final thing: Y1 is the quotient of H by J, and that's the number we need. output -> 0.5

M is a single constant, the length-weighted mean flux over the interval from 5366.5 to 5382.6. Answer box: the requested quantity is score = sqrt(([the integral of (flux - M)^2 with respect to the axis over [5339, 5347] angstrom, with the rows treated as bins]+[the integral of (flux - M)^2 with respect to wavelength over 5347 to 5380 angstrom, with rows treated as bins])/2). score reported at 2.7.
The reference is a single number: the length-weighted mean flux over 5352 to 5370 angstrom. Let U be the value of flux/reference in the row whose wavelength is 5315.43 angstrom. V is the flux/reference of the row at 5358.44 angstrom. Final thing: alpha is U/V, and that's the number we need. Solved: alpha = 0.94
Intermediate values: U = 1.03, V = 1.10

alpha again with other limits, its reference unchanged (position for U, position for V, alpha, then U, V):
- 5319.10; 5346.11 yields 1.04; 1.02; 0.98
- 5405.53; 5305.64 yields 0.98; 0.93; 0.95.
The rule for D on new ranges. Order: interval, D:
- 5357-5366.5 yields -4.7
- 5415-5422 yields -6.7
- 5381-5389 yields -7.0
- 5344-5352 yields -5.1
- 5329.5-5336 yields -4.3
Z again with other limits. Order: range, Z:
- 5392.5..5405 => 8.2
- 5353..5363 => 8.8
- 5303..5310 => 8.1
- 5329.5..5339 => 8.7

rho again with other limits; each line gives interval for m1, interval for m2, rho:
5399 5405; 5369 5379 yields 9.1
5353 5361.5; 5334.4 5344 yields 9.1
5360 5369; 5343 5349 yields 7.9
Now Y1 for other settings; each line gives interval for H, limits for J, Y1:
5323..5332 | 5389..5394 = 4.2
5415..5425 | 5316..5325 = 1.1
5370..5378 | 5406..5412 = 2.7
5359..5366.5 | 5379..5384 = 6.5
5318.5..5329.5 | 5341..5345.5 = 1.9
